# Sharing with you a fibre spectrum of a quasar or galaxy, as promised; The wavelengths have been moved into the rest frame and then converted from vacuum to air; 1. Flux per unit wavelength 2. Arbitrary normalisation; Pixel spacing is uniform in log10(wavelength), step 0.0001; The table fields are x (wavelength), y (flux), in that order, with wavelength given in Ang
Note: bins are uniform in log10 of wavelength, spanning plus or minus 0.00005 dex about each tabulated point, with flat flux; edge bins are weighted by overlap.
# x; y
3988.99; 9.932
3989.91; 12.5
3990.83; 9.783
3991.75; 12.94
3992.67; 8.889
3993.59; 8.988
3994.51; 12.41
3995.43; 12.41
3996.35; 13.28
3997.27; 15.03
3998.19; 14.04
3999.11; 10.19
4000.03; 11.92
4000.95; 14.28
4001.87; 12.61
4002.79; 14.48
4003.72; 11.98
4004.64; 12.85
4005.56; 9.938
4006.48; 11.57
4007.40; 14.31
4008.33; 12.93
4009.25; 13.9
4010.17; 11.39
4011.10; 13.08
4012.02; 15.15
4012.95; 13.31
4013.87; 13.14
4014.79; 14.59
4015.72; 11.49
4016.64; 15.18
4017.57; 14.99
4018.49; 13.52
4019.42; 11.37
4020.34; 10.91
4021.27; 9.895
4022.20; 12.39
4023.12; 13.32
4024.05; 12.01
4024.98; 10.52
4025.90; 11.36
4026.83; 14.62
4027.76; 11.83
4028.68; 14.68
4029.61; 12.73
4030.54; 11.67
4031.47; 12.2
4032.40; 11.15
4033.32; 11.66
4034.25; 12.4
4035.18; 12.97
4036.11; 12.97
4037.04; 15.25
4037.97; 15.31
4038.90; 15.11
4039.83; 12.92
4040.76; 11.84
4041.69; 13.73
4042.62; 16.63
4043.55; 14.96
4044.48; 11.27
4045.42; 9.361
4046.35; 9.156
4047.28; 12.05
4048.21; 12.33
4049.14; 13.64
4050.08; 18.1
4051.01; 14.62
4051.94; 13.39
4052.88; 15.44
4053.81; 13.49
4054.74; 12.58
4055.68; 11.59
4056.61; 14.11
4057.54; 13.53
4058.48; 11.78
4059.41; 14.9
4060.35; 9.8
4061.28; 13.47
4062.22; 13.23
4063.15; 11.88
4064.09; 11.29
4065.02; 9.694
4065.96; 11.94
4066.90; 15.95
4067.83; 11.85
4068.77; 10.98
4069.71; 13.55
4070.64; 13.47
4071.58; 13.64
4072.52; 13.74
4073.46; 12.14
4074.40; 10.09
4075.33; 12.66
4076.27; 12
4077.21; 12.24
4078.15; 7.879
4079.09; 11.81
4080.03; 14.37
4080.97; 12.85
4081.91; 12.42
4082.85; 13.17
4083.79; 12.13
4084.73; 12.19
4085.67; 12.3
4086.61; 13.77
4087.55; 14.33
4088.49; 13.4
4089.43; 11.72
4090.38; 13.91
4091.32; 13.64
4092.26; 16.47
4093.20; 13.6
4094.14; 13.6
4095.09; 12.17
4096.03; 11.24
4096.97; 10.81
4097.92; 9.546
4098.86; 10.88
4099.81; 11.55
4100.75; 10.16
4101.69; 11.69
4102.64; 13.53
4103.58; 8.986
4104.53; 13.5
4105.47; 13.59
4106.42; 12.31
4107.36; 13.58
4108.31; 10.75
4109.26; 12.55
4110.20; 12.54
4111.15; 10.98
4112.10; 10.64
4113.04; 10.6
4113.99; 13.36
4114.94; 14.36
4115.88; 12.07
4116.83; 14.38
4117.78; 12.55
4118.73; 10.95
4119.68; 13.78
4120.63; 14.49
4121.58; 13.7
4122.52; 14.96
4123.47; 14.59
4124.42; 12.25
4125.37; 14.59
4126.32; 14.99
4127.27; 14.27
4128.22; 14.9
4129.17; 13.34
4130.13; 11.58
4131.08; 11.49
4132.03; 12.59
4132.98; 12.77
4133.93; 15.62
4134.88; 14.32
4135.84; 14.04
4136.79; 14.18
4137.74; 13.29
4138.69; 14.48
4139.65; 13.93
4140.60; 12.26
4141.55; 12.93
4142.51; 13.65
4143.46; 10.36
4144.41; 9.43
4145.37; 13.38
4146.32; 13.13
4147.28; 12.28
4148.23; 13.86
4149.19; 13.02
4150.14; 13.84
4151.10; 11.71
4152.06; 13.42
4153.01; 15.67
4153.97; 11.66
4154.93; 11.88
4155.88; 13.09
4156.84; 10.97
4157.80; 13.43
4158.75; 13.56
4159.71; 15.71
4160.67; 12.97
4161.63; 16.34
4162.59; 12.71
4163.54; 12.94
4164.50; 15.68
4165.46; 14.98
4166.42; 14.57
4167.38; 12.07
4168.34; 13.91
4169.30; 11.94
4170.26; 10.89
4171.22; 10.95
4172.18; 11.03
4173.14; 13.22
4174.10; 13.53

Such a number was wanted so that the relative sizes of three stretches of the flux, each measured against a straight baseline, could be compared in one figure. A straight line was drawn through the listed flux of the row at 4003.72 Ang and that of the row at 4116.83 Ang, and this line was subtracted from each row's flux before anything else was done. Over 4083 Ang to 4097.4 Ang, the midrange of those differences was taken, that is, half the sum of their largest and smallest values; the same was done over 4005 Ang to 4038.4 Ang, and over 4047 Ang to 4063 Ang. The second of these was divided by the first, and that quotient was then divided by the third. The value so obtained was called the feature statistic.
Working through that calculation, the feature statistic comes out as -1.1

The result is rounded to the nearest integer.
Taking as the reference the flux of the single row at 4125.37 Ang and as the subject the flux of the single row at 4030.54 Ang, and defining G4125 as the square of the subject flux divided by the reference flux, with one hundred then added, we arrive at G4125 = 109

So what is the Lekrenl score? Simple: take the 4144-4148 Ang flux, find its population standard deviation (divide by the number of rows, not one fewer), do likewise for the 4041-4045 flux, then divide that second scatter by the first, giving 1.2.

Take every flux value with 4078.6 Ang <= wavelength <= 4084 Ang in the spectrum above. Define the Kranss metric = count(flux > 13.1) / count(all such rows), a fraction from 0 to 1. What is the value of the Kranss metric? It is 0.3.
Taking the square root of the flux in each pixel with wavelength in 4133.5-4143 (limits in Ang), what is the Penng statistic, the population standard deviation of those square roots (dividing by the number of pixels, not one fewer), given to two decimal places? 0.12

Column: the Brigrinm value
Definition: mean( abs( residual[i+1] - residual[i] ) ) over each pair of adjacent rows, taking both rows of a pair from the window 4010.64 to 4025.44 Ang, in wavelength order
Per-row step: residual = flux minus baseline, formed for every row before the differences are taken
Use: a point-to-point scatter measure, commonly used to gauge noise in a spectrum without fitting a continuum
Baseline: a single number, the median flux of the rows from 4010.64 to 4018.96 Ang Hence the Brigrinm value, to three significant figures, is 1.59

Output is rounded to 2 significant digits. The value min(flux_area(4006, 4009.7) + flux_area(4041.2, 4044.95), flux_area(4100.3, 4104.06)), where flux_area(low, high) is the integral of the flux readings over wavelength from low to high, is 42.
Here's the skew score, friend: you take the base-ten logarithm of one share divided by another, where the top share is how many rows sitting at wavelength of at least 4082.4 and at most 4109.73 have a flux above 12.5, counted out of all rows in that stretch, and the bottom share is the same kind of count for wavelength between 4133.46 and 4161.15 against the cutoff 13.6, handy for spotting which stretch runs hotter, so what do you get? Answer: 0.10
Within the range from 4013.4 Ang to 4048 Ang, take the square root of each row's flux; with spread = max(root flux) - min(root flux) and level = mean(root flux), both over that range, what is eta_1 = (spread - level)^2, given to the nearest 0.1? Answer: 6.3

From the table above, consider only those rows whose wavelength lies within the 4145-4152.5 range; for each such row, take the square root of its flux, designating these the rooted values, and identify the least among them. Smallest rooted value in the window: 3.42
